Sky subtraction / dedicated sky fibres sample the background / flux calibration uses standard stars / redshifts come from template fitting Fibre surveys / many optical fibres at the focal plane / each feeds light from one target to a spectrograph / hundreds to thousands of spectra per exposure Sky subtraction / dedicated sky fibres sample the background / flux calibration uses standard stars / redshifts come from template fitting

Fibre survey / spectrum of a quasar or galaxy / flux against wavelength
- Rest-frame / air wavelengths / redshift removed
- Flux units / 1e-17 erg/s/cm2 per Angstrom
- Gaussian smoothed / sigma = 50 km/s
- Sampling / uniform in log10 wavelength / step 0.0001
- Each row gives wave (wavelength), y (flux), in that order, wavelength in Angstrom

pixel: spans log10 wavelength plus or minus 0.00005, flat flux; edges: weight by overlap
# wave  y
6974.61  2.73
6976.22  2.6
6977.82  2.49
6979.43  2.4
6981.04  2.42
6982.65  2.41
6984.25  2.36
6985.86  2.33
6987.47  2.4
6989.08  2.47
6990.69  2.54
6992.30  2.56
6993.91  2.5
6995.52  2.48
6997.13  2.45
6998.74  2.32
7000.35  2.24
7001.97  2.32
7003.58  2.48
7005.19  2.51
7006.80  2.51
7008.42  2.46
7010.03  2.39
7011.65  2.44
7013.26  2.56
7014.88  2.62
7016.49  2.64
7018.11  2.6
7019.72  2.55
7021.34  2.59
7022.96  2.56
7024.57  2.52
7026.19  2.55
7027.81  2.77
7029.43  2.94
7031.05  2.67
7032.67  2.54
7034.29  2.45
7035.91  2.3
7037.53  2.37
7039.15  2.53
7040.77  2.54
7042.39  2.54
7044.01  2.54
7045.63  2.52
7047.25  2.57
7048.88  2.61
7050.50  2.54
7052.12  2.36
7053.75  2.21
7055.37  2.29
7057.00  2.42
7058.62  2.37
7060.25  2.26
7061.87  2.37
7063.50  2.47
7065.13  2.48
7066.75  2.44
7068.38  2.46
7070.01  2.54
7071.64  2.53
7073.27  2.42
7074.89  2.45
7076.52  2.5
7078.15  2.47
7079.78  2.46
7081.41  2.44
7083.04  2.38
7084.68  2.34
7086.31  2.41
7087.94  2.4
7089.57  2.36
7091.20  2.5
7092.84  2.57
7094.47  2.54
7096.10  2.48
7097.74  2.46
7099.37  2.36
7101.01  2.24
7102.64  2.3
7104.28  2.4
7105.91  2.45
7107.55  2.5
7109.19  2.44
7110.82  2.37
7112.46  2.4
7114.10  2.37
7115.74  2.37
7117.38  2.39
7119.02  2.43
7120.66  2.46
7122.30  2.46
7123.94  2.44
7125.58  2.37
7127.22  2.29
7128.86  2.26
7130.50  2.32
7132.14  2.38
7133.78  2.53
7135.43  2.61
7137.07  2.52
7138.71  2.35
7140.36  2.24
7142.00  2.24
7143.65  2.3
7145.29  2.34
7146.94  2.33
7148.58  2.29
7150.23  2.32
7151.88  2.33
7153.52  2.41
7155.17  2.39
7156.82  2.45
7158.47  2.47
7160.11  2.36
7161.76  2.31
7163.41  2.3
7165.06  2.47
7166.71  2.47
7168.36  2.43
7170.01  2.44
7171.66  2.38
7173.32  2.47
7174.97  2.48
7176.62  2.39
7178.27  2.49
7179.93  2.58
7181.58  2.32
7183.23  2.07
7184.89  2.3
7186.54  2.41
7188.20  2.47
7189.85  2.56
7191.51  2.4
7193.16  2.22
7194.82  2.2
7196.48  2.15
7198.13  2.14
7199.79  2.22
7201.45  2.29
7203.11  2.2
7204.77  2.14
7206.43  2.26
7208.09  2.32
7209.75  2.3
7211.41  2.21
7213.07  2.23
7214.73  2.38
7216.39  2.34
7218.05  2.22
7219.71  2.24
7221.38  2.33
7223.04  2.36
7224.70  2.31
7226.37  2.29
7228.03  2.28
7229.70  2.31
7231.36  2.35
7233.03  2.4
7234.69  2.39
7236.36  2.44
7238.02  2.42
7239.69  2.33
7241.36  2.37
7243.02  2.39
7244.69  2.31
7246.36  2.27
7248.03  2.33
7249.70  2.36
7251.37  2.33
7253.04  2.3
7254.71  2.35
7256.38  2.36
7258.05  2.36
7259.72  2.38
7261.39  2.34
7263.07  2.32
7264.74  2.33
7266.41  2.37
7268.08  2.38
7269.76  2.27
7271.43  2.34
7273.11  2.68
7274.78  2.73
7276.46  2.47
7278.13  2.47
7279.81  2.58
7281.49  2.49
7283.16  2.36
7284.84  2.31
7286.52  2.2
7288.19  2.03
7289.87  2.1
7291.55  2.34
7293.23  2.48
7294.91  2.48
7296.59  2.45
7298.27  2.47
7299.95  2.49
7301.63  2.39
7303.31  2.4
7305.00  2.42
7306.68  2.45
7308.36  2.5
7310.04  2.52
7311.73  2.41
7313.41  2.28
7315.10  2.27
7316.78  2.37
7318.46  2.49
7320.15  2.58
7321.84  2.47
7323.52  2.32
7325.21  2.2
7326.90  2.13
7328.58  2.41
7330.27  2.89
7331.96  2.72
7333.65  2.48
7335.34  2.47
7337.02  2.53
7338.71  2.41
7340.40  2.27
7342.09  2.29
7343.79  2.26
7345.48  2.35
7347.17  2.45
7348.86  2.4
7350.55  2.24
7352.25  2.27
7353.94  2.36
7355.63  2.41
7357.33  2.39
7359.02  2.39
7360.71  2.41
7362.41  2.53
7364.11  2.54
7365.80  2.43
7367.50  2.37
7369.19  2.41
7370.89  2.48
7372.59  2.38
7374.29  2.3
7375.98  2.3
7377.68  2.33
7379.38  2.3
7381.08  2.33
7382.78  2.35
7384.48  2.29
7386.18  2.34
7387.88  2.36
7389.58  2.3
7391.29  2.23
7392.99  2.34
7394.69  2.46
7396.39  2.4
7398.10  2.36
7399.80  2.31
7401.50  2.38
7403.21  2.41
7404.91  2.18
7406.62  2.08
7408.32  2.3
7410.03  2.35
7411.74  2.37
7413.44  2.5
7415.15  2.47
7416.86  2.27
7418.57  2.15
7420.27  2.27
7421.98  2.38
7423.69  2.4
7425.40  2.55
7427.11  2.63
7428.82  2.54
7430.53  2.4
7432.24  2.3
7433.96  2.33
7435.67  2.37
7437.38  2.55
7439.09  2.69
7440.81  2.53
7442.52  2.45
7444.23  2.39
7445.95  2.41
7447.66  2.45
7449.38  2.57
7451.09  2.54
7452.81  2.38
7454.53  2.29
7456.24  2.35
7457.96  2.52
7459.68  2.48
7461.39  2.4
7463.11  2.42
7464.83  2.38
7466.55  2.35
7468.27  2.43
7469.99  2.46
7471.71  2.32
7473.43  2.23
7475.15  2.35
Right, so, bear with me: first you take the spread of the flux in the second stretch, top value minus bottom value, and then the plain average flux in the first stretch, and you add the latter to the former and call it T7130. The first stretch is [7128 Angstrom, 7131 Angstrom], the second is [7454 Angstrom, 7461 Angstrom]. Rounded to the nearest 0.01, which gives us 2.52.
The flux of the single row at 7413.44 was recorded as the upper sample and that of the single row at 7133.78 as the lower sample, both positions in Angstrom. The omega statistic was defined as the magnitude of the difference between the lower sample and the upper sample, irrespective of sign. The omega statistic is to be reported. 0.030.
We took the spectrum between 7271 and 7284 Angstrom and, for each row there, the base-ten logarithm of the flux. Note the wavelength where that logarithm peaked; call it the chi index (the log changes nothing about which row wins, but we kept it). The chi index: 7274.78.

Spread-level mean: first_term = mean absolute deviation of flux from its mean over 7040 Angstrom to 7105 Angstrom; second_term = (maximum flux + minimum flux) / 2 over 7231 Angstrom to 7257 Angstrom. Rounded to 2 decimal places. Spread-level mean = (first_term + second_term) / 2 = 1.22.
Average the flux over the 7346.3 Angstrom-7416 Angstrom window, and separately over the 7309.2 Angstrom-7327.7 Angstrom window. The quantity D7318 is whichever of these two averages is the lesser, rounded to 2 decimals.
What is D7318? 2.36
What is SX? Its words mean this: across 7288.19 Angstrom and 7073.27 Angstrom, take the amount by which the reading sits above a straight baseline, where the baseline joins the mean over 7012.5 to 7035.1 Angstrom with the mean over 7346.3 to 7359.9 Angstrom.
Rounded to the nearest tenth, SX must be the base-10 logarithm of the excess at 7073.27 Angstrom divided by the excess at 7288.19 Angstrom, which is -0.4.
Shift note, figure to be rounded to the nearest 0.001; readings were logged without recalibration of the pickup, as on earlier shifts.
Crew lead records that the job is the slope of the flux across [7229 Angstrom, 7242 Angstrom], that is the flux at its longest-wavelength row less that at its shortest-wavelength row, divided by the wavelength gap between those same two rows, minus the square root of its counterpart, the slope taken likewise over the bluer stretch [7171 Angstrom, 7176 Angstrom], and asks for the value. -0.169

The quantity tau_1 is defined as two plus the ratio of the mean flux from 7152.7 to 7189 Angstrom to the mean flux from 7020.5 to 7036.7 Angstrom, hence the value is 2.93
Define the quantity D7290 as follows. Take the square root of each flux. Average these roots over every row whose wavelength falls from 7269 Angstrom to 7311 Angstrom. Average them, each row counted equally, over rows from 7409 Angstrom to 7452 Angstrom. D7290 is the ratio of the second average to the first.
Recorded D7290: 1.00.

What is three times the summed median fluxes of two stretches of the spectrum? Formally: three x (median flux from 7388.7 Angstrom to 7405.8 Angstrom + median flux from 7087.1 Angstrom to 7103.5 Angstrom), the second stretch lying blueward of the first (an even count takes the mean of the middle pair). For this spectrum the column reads 14.34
